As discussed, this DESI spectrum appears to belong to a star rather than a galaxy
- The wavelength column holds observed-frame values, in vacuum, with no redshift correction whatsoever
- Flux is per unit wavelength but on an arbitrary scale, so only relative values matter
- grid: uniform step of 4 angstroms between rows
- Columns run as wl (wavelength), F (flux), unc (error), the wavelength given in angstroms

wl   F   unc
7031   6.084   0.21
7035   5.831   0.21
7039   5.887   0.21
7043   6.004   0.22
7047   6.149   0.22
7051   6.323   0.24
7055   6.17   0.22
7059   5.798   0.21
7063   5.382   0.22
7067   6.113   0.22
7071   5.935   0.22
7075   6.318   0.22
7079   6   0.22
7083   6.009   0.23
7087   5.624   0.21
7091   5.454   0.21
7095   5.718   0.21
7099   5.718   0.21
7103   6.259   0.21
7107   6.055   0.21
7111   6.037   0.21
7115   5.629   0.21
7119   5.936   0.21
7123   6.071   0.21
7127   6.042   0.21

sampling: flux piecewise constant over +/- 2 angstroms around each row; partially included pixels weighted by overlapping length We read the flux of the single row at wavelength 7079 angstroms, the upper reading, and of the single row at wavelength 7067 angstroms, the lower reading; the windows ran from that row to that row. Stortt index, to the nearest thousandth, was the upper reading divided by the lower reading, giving 0.982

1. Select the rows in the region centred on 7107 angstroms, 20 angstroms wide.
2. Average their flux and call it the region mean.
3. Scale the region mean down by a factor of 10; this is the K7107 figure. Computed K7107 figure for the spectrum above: 0.594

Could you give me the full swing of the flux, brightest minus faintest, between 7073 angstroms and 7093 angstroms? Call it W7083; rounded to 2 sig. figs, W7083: 0.86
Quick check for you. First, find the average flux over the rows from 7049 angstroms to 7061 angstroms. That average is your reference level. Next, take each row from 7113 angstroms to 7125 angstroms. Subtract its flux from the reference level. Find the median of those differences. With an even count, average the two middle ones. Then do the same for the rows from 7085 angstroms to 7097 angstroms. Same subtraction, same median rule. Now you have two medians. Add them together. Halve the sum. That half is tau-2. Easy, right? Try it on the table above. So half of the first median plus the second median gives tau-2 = 0.32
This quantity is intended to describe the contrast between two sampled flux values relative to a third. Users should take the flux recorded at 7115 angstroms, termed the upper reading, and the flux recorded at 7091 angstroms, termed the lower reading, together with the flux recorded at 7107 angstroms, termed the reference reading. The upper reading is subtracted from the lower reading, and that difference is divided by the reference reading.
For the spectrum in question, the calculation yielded -0.03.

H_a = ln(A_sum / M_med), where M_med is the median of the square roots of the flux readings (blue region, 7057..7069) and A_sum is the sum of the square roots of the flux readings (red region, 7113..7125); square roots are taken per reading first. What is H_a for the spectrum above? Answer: 1.11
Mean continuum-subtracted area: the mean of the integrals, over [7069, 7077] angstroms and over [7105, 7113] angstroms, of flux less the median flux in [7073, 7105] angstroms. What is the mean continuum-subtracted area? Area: 1.8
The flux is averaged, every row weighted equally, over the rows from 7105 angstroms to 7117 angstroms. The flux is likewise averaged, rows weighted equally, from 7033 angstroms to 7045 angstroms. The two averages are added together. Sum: 11.8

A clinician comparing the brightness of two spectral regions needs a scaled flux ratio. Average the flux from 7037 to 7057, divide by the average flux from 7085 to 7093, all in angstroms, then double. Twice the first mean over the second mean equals 2.20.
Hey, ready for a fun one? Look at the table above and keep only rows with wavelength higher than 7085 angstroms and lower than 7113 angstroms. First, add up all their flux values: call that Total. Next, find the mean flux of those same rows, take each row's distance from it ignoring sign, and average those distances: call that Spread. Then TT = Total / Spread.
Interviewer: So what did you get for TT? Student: 171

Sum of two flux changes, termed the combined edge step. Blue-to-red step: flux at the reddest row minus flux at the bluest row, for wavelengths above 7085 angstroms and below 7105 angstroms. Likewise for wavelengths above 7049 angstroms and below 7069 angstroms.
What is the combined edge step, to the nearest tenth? 0.4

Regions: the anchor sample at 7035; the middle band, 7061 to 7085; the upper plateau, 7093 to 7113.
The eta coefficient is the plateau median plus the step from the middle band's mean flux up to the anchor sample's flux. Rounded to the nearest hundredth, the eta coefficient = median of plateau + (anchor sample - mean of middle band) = 5.91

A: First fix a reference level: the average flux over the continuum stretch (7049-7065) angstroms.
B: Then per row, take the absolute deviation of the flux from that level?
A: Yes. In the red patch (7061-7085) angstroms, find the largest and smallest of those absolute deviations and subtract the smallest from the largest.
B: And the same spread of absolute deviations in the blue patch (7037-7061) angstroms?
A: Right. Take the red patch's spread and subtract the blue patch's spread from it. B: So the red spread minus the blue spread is 0.15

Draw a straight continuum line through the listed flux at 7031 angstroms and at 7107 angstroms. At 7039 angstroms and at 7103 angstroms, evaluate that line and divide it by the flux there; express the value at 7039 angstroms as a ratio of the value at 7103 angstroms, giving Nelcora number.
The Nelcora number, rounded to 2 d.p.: 1.07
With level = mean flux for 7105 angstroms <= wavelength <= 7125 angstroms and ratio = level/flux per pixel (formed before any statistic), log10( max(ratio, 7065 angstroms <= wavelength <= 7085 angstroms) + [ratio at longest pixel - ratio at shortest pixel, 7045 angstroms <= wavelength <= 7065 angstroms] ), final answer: 0.057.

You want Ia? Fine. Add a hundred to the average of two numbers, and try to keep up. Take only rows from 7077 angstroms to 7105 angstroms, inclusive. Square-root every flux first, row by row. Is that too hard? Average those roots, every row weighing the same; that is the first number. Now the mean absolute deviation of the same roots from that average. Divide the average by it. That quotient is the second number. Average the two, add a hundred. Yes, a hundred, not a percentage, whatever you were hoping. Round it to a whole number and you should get 127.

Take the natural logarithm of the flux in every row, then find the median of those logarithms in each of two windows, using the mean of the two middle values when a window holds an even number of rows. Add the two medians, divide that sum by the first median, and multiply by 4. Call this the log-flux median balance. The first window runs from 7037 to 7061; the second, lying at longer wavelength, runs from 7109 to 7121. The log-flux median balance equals 7.95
